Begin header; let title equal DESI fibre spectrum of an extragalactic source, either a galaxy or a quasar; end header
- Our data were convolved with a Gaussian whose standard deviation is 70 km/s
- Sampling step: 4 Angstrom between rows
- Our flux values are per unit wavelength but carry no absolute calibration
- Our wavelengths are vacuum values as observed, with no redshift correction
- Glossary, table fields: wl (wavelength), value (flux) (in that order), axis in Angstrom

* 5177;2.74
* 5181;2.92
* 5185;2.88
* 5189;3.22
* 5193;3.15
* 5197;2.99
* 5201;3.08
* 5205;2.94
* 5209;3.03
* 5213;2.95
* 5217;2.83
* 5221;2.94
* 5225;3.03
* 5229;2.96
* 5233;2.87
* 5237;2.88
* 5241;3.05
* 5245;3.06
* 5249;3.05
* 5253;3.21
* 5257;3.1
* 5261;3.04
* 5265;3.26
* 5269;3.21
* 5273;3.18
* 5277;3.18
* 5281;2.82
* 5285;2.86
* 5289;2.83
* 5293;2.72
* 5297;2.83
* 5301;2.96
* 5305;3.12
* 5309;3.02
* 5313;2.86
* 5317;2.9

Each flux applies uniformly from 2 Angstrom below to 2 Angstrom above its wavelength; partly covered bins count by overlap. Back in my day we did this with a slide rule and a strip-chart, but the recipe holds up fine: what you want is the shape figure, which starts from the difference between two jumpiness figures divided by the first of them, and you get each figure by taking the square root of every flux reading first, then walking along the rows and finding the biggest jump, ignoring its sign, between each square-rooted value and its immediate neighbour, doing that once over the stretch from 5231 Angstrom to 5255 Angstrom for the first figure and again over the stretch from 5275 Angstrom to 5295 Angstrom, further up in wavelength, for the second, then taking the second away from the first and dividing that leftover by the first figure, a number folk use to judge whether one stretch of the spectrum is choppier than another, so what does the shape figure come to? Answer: -1.1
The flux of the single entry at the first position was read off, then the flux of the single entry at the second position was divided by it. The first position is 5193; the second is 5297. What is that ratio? 0.90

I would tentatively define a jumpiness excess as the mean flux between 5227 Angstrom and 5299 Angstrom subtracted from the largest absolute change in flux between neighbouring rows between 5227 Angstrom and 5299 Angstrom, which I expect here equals -2.65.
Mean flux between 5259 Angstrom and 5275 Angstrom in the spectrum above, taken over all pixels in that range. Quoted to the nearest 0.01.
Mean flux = 3.17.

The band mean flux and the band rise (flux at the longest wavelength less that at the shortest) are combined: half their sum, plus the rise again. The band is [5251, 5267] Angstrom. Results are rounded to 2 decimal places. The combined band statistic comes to 1.65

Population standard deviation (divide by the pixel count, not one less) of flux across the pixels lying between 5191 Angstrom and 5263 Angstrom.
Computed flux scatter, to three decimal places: 0.096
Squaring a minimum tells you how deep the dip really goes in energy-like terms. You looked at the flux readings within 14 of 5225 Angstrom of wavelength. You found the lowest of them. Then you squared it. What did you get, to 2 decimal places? 8.01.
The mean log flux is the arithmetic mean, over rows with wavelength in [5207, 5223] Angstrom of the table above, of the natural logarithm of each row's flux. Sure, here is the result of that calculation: 1.077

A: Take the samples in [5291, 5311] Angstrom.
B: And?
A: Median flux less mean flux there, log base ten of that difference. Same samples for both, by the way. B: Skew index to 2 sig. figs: -1.5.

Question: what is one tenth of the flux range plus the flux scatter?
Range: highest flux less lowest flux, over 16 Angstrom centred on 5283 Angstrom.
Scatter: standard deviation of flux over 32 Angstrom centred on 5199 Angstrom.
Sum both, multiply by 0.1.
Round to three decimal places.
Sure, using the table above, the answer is 0.047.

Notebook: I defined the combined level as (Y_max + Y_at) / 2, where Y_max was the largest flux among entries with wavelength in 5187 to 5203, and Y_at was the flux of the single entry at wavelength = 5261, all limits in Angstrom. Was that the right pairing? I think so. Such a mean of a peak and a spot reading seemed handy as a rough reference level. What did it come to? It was 3.13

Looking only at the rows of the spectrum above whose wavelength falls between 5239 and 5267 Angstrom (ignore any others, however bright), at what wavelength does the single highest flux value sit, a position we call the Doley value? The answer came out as 5265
